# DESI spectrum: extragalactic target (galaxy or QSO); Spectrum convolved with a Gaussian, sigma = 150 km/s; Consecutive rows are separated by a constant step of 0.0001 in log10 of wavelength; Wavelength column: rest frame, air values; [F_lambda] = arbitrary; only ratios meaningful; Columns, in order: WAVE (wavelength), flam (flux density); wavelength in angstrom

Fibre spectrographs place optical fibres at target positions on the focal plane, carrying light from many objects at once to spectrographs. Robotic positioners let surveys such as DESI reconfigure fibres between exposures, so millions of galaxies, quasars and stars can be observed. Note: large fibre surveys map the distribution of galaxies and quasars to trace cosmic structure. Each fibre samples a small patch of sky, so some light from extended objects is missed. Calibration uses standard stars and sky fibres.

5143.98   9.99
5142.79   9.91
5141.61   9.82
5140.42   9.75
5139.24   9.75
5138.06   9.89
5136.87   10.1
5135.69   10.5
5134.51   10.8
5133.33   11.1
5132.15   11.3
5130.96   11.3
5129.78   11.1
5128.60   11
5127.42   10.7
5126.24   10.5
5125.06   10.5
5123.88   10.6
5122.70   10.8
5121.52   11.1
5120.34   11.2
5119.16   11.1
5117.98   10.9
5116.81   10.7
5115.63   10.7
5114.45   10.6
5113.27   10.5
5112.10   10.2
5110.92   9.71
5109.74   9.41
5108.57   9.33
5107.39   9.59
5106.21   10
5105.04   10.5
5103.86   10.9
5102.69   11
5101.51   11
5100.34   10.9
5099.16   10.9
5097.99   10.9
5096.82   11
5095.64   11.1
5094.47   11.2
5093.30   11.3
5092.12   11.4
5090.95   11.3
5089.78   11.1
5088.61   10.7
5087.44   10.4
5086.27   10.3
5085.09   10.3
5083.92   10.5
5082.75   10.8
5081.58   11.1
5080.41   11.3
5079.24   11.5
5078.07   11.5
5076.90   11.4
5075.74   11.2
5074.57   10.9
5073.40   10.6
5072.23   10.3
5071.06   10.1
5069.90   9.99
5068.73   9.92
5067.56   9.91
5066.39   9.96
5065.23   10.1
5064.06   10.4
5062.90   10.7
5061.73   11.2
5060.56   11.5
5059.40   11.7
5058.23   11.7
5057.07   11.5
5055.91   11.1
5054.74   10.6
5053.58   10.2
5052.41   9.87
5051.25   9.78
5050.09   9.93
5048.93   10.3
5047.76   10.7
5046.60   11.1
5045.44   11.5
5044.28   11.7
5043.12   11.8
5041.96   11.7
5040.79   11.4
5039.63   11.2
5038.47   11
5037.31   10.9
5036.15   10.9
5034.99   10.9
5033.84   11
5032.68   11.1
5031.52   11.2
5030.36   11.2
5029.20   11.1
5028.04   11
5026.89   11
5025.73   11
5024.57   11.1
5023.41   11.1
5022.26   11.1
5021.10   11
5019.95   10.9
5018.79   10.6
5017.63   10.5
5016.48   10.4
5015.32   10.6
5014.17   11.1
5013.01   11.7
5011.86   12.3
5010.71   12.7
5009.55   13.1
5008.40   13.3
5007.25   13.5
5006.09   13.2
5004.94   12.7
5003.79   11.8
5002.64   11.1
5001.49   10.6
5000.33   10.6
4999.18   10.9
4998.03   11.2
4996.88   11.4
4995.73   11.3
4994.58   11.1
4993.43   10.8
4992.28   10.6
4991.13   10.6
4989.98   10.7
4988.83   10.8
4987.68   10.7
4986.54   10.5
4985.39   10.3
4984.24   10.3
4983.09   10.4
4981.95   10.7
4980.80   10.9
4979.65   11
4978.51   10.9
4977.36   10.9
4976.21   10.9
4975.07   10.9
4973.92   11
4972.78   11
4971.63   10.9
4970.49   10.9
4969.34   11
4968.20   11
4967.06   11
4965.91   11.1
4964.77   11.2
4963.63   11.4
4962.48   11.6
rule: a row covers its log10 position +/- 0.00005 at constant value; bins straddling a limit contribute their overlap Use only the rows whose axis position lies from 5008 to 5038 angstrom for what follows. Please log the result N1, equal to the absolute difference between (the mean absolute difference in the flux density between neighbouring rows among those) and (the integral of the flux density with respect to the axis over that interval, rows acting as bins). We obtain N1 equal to 337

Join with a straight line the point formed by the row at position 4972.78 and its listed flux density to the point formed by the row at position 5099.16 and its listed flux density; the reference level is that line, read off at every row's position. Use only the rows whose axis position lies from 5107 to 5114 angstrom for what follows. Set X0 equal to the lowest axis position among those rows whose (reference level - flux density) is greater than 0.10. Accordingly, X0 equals 5107.39 angstrom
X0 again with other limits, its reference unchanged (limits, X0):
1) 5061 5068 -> 5062.90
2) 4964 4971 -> 4970.49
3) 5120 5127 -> 5123.88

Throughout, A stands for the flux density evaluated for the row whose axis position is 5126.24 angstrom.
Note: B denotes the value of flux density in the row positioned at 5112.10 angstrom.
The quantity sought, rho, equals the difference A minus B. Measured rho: 0.3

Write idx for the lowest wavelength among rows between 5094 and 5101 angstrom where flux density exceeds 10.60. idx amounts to 5094.47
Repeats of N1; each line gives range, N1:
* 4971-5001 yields 324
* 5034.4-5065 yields 335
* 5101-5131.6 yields 323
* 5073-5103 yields 329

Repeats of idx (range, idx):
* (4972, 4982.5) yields 4972.78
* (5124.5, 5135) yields 5127.42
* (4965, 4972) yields 4965.91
